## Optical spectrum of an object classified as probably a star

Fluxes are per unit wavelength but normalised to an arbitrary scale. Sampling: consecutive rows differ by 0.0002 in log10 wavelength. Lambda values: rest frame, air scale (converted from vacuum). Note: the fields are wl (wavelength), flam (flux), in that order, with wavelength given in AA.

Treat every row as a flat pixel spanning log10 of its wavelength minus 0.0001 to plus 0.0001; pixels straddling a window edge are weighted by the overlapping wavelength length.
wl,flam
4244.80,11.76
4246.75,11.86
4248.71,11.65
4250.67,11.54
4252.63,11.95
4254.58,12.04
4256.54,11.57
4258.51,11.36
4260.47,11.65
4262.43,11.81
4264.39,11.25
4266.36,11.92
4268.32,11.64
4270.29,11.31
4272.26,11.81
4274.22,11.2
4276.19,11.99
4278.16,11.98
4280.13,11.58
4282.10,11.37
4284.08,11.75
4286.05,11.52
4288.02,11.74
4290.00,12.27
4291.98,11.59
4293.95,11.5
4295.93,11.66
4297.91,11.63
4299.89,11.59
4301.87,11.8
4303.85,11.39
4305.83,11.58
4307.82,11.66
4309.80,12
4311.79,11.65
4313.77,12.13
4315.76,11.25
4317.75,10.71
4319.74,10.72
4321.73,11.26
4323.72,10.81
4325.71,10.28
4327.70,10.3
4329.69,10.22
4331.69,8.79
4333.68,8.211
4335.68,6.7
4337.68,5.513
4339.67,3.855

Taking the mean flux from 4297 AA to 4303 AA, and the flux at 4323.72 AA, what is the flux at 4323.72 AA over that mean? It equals 0.93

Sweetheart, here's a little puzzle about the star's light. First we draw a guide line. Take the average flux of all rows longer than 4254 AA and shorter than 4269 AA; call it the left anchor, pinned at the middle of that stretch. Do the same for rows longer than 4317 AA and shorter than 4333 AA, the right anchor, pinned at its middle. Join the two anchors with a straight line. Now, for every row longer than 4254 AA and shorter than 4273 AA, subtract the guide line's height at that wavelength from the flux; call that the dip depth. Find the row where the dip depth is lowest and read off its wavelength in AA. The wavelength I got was 4258.51 AA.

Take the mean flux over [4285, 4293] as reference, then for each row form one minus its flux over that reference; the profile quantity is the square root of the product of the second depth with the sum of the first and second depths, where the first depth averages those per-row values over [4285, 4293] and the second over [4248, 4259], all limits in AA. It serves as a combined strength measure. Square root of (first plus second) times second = 0.008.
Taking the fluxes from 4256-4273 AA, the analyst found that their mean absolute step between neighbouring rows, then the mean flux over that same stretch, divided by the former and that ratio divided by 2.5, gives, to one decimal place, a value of 12.4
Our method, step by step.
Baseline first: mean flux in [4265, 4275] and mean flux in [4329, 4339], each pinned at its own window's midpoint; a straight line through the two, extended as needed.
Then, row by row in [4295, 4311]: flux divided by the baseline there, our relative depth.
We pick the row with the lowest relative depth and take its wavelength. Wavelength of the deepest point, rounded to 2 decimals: 4295.93 AA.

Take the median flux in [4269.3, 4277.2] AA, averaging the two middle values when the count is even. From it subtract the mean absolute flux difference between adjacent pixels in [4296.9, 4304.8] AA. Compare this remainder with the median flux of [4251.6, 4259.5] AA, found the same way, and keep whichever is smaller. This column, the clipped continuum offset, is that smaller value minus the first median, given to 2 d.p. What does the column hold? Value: -0.22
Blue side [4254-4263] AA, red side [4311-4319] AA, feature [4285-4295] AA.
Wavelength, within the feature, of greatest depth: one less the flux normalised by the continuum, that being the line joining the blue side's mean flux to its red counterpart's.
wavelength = 4286.05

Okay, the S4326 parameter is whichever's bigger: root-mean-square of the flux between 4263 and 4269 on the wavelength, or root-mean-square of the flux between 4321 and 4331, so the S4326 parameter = 11.6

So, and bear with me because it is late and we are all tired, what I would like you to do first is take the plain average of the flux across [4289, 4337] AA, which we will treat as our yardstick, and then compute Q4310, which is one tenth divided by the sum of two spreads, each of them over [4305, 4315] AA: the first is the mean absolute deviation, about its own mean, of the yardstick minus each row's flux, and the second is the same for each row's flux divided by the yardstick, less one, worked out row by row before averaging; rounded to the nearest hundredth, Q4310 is 0.44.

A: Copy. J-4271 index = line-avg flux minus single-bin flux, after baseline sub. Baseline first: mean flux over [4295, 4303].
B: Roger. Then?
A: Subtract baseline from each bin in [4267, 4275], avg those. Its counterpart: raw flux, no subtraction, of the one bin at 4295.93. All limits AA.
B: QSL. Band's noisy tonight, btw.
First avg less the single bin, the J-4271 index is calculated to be -11.8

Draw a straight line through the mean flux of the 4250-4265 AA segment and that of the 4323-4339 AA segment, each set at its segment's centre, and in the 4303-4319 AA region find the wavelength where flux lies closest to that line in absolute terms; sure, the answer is 4317.75 AA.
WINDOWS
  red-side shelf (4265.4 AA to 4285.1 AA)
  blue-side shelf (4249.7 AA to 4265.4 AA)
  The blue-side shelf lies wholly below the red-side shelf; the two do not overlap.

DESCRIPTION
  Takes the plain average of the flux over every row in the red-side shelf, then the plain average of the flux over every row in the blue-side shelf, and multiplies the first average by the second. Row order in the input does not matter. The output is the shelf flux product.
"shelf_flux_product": 136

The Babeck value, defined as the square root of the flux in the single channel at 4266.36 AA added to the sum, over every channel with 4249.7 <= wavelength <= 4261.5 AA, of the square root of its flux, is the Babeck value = 24.0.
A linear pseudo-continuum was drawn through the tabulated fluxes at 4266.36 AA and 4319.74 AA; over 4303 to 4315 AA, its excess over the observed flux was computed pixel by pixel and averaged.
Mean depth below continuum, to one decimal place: -0.8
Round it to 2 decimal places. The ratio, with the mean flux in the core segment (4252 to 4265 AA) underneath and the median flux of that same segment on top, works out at 1.00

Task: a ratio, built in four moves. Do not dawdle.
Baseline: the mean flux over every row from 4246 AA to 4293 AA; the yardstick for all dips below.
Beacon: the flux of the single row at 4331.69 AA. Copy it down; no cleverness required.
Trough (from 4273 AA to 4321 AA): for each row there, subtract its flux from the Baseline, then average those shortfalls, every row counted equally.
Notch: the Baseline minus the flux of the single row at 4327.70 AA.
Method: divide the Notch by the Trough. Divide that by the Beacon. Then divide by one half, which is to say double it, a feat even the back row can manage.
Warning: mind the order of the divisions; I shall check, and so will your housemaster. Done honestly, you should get 4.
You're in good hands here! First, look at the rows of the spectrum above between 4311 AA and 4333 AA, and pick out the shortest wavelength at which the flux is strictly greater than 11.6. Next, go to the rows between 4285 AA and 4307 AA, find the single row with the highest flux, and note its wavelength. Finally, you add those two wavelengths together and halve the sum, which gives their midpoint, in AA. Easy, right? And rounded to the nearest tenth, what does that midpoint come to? 4300.9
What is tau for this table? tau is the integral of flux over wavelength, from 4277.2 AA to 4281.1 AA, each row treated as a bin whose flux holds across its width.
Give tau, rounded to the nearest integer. 46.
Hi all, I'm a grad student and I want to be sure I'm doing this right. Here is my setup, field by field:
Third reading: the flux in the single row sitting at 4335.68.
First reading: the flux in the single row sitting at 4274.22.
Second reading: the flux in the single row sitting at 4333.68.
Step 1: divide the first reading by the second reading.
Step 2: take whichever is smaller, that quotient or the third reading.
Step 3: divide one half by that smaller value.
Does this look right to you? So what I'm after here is 0.367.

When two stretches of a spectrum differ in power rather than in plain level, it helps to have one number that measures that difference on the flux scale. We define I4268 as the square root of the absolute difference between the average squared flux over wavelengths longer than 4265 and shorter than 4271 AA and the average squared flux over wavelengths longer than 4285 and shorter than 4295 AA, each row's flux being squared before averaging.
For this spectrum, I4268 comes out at 2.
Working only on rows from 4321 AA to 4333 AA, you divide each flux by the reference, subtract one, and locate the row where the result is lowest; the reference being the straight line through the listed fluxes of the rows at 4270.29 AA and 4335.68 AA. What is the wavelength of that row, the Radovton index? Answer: 4331.69 AA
